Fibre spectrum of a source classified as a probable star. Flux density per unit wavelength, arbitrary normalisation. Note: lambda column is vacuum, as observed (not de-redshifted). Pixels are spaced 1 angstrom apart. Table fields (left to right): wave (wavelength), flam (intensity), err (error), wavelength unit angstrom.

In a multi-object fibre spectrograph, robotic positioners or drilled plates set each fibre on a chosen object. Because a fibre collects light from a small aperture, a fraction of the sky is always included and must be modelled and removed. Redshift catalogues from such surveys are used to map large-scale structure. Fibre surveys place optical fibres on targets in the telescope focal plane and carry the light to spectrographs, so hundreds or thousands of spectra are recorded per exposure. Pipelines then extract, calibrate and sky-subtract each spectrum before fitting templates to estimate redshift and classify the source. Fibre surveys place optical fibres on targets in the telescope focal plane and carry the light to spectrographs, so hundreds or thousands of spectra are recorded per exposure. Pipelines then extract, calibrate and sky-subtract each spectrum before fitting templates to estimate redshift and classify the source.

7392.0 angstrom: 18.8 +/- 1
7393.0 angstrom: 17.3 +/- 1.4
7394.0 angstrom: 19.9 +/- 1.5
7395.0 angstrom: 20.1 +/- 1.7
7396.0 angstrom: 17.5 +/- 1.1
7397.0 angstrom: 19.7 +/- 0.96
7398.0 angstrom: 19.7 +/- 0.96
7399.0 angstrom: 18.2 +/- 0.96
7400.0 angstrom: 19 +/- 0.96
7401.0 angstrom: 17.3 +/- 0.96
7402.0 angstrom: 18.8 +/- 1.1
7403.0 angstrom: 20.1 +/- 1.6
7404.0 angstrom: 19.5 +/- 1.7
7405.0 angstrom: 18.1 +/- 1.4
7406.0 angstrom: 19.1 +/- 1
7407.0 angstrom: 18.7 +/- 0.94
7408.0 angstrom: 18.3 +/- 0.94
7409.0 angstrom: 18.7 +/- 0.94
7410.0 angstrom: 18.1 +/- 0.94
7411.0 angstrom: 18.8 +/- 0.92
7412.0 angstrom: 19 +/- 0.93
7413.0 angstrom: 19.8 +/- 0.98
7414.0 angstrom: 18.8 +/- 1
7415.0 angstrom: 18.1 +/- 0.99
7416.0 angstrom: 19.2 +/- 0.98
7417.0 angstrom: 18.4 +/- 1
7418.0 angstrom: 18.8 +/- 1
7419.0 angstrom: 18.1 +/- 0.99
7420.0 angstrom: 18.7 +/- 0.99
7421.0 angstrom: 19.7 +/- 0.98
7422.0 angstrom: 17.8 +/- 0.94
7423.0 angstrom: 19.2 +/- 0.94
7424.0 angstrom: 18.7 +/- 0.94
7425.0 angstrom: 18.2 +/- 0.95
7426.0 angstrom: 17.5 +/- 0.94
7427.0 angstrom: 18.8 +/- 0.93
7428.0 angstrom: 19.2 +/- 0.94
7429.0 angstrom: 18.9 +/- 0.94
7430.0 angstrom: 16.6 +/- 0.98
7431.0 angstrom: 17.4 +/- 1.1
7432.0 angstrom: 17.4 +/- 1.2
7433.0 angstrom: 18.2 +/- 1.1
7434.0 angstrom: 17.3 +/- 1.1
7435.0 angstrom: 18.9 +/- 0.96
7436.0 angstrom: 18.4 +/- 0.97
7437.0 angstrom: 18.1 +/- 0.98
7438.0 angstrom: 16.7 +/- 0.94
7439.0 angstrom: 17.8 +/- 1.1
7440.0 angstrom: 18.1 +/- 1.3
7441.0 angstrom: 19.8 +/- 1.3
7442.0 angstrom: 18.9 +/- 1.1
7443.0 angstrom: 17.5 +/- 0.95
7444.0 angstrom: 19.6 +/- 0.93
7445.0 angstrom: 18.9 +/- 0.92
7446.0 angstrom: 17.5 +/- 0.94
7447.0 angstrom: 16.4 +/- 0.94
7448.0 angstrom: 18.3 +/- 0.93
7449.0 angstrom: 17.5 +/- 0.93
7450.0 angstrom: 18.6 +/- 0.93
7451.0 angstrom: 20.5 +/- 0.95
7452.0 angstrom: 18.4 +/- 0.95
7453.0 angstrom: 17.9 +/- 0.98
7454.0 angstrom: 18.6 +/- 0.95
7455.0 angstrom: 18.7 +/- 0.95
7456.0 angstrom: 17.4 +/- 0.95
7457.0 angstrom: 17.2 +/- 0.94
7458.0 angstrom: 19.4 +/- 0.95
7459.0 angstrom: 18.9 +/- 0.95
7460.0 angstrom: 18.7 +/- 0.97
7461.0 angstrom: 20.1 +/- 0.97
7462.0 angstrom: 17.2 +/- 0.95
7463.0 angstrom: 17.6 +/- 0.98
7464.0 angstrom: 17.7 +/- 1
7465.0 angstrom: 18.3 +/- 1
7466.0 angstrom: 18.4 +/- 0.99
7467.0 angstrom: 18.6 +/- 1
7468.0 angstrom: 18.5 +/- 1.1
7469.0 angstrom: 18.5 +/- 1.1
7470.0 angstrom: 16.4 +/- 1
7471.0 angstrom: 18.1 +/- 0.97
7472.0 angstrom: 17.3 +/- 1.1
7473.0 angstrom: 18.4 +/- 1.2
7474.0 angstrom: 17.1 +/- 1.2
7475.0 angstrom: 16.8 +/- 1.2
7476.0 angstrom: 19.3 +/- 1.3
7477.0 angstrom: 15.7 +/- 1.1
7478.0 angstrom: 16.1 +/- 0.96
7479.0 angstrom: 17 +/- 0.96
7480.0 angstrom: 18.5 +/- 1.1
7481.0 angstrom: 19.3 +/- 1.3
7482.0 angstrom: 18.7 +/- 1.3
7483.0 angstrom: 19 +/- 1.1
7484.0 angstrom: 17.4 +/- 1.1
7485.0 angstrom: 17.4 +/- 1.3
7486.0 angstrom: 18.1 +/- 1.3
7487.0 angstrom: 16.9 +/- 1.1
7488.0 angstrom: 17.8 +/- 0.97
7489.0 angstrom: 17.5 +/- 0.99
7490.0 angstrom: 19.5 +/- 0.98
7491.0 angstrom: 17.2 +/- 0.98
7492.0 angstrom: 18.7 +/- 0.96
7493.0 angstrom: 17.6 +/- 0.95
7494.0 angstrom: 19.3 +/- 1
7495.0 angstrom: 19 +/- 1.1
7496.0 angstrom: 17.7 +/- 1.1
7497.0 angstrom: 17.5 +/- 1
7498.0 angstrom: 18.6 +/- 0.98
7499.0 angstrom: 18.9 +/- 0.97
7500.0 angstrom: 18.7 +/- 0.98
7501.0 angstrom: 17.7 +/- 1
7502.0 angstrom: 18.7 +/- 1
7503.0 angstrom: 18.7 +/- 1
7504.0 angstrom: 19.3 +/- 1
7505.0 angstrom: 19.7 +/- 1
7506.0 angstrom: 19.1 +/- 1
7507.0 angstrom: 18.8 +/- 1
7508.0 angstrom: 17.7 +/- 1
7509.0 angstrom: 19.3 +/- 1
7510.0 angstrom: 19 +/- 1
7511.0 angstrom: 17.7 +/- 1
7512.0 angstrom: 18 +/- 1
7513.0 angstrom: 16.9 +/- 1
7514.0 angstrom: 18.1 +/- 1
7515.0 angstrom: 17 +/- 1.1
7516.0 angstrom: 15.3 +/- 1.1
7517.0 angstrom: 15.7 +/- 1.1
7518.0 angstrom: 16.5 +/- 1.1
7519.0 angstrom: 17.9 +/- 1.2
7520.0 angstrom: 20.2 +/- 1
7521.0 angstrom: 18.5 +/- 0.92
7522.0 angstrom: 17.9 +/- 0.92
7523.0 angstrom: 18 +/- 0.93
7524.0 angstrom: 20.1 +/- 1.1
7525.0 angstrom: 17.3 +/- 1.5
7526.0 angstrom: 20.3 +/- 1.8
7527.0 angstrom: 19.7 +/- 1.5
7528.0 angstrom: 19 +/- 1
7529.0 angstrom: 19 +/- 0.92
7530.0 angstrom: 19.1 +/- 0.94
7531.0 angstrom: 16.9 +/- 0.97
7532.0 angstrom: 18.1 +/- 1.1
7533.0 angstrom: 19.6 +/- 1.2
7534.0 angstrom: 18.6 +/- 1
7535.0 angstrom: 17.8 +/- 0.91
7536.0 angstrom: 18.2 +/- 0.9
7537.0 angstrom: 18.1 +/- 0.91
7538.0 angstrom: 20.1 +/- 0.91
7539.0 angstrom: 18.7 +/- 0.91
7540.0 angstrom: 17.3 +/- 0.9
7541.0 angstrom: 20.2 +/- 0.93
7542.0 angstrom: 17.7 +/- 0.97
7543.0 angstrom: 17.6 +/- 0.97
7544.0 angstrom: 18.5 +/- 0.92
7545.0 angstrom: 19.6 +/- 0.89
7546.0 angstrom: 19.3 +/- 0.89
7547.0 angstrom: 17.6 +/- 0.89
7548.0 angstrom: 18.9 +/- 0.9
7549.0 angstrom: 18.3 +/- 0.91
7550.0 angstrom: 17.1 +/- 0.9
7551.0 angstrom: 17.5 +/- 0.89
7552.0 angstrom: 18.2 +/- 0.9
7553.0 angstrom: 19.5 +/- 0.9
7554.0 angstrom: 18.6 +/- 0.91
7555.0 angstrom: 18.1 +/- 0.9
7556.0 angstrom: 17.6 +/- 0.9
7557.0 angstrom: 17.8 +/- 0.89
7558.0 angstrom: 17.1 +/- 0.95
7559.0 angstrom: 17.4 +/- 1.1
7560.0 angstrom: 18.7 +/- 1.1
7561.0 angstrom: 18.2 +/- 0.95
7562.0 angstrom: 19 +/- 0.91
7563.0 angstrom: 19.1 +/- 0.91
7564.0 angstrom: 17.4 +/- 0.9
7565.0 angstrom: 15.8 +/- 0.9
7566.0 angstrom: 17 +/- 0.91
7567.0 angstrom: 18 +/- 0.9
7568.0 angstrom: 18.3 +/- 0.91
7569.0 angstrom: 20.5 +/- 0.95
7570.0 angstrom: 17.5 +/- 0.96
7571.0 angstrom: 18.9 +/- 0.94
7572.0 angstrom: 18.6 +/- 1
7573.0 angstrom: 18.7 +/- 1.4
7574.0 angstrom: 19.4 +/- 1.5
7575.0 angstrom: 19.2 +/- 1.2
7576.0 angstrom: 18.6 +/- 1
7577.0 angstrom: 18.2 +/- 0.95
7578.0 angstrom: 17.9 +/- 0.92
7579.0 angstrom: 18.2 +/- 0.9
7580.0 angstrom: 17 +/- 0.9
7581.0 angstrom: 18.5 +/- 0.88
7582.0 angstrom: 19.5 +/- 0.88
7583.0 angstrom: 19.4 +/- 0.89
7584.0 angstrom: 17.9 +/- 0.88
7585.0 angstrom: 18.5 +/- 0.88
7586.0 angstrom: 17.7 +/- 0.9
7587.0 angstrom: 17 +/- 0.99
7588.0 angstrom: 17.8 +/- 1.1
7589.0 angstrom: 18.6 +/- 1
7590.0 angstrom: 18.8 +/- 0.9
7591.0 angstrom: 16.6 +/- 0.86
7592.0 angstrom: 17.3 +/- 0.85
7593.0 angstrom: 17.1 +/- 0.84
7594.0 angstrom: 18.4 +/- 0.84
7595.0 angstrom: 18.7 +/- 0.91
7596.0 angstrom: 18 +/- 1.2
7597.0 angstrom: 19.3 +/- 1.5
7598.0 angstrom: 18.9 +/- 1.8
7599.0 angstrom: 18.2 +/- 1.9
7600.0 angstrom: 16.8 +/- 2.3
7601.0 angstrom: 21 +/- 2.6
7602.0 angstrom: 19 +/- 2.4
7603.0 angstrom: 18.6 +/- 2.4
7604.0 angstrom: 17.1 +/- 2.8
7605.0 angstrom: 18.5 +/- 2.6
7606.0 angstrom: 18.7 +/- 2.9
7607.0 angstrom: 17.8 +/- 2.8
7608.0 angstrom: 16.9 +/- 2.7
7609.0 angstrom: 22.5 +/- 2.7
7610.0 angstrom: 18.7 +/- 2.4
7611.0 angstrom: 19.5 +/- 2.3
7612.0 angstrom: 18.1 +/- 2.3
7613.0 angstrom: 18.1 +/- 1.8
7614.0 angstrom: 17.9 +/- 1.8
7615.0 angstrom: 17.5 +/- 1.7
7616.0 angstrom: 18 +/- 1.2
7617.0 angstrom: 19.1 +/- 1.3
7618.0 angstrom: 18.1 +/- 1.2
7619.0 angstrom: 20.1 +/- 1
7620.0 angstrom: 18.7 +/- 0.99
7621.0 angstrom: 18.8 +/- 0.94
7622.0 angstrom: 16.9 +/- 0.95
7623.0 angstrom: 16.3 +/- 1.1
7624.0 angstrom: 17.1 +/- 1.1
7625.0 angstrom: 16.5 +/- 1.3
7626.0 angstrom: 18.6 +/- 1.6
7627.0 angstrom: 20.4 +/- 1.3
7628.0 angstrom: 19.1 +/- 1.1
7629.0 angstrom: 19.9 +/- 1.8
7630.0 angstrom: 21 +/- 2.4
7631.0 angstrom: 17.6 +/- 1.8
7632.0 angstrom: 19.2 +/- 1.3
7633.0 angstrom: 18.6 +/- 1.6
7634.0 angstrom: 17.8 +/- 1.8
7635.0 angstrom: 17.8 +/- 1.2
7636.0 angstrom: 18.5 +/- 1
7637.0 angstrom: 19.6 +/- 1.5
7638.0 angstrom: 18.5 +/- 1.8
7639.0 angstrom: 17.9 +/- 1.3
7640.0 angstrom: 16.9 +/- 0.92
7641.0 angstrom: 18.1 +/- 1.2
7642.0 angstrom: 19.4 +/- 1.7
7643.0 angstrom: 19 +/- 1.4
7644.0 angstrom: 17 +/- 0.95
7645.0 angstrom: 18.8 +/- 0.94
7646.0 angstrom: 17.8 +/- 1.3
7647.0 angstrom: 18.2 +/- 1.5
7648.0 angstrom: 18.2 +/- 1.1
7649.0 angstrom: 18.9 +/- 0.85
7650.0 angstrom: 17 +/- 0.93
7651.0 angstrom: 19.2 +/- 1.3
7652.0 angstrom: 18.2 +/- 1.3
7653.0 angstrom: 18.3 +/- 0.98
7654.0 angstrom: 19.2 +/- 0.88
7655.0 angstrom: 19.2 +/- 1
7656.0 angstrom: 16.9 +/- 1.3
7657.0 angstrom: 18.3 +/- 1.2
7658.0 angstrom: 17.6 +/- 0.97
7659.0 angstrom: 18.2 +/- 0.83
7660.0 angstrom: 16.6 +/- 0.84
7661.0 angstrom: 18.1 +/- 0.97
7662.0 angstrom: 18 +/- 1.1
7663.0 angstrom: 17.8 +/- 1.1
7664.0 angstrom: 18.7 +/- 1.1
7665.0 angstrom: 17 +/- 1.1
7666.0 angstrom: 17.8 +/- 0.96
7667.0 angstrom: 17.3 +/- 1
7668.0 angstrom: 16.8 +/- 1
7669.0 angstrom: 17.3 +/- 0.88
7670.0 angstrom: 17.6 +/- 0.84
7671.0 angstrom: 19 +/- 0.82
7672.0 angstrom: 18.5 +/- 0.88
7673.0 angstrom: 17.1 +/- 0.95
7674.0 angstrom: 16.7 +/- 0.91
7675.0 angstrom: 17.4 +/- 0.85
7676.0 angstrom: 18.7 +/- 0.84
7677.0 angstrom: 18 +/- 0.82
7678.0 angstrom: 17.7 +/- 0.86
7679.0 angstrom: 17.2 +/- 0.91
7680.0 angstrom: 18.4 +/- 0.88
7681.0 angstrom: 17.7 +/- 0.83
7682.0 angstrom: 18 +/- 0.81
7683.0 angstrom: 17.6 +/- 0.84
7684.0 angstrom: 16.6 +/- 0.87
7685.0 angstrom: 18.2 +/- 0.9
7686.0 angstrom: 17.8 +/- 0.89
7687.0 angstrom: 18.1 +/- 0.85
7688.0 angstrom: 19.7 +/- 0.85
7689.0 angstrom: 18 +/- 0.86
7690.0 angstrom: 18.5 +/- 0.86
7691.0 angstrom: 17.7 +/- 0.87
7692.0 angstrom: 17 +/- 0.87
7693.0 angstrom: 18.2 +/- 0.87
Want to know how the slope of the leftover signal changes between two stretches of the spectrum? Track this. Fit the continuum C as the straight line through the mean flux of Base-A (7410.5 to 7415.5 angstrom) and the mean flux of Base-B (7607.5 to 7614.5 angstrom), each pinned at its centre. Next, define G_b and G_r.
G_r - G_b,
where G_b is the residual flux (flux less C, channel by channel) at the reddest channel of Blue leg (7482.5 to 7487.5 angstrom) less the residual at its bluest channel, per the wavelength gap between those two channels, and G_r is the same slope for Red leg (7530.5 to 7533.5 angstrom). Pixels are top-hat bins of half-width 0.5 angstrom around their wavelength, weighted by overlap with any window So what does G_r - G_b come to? 1.9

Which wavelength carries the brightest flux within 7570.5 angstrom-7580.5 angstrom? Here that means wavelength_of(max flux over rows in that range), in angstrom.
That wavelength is 7574.0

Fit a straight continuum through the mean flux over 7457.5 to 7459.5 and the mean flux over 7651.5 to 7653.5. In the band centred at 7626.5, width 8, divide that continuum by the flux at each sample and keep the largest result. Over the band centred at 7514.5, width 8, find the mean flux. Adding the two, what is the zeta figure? 18.0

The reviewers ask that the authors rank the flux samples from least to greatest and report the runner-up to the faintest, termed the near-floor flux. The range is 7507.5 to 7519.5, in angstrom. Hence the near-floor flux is 15.7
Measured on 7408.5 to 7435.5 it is 17.3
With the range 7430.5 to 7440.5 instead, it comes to 17.3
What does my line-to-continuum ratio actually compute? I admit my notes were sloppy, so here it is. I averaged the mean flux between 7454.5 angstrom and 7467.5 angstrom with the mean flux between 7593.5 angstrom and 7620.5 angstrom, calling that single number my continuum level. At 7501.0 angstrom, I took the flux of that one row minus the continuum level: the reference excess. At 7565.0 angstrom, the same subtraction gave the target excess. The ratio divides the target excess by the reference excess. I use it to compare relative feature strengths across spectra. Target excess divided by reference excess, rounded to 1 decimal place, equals 3.5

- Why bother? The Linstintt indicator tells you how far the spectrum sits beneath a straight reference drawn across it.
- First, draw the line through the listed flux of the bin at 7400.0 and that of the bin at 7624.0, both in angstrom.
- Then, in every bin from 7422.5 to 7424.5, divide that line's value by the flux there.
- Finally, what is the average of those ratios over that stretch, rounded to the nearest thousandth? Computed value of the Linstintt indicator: 0.992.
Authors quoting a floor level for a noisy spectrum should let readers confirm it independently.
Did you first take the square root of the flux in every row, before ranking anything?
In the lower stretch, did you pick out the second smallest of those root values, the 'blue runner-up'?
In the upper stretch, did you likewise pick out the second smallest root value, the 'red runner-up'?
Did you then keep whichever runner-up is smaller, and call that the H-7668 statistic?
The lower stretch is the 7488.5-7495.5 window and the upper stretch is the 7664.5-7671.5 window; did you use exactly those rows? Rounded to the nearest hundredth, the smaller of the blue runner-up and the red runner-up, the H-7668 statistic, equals 4.12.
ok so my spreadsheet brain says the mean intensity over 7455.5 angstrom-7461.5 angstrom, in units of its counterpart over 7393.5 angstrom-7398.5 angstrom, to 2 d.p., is 0.96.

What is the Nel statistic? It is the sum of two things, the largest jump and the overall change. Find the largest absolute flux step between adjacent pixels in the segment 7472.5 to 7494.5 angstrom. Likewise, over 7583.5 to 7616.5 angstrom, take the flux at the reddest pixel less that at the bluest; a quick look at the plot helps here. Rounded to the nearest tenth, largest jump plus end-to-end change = 3.7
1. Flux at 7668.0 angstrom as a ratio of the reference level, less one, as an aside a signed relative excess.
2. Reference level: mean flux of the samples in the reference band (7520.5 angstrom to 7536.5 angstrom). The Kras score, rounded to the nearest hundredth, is -0.10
